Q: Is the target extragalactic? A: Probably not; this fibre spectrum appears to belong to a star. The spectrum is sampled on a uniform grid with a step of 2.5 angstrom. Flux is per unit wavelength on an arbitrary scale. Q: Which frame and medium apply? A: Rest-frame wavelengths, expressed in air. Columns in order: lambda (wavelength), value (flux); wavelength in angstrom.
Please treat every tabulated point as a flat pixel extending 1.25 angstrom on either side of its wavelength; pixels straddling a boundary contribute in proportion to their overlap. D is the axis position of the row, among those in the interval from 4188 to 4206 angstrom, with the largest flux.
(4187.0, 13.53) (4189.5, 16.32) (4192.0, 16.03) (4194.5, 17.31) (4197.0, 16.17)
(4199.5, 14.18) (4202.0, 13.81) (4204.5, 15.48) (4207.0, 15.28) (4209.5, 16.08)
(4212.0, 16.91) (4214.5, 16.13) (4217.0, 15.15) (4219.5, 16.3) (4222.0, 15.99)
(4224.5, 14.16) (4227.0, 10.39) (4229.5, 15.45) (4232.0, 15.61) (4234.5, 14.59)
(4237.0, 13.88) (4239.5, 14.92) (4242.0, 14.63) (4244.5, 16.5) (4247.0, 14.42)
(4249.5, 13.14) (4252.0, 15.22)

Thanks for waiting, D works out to 4194.5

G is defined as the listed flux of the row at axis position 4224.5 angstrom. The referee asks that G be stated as 14.16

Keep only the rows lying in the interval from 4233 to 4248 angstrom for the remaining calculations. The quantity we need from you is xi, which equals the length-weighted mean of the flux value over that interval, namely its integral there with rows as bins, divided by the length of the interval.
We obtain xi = 14.8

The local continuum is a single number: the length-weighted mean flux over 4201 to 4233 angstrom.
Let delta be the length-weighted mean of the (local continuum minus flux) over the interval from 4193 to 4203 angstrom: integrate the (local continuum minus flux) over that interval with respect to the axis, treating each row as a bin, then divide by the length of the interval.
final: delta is -0.3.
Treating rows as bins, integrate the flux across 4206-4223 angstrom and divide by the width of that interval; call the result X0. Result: 16.0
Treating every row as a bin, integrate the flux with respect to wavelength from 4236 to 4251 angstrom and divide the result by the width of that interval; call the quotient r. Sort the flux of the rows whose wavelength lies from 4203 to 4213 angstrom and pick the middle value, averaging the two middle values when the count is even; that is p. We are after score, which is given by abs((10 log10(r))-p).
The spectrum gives 4.1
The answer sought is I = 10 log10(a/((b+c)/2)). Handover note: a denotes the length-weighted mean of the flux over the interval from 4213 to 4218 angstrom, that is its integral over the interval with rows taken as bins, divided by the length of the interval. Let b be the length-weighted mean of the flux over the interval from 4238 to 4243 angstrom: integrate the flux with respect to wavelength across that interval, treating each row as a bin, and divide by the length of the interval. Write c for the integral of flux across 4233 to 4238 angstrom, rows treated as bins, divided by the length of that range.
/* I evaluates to 0.34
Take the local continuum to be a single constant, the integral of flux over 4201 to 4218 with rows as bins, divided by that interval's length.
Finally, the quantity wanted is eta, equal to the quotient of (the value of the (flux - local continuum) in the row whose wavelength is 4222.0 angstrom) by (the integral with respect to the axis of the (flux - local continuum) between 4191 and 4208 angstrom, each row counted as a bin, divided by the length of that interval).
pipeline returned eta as -3.4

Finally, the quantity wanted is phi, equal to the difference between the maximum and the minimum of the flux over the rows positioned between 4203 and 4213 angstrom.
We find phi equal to 2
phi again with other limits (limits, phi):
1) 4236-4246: 3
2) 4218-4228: 6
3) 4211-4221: 2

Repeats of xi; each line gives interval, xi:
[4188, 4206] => 15.6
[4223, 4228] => 12.6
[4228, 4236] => 15.0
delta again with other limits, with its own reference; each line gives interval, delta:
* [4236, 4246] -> 0.1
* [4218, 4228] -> 0.8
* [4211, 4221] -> -1.0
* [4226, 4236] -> 1.0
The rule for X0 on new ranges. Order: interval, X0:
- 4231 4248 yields 14.9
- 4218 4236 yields 14.6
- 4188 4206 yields 15.6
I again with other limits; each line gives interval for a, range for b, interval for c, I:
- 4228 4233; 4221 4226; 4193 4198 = -0.14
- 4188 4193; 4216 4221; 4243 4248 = 0.12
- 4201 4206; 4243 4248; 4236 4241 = -0.07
